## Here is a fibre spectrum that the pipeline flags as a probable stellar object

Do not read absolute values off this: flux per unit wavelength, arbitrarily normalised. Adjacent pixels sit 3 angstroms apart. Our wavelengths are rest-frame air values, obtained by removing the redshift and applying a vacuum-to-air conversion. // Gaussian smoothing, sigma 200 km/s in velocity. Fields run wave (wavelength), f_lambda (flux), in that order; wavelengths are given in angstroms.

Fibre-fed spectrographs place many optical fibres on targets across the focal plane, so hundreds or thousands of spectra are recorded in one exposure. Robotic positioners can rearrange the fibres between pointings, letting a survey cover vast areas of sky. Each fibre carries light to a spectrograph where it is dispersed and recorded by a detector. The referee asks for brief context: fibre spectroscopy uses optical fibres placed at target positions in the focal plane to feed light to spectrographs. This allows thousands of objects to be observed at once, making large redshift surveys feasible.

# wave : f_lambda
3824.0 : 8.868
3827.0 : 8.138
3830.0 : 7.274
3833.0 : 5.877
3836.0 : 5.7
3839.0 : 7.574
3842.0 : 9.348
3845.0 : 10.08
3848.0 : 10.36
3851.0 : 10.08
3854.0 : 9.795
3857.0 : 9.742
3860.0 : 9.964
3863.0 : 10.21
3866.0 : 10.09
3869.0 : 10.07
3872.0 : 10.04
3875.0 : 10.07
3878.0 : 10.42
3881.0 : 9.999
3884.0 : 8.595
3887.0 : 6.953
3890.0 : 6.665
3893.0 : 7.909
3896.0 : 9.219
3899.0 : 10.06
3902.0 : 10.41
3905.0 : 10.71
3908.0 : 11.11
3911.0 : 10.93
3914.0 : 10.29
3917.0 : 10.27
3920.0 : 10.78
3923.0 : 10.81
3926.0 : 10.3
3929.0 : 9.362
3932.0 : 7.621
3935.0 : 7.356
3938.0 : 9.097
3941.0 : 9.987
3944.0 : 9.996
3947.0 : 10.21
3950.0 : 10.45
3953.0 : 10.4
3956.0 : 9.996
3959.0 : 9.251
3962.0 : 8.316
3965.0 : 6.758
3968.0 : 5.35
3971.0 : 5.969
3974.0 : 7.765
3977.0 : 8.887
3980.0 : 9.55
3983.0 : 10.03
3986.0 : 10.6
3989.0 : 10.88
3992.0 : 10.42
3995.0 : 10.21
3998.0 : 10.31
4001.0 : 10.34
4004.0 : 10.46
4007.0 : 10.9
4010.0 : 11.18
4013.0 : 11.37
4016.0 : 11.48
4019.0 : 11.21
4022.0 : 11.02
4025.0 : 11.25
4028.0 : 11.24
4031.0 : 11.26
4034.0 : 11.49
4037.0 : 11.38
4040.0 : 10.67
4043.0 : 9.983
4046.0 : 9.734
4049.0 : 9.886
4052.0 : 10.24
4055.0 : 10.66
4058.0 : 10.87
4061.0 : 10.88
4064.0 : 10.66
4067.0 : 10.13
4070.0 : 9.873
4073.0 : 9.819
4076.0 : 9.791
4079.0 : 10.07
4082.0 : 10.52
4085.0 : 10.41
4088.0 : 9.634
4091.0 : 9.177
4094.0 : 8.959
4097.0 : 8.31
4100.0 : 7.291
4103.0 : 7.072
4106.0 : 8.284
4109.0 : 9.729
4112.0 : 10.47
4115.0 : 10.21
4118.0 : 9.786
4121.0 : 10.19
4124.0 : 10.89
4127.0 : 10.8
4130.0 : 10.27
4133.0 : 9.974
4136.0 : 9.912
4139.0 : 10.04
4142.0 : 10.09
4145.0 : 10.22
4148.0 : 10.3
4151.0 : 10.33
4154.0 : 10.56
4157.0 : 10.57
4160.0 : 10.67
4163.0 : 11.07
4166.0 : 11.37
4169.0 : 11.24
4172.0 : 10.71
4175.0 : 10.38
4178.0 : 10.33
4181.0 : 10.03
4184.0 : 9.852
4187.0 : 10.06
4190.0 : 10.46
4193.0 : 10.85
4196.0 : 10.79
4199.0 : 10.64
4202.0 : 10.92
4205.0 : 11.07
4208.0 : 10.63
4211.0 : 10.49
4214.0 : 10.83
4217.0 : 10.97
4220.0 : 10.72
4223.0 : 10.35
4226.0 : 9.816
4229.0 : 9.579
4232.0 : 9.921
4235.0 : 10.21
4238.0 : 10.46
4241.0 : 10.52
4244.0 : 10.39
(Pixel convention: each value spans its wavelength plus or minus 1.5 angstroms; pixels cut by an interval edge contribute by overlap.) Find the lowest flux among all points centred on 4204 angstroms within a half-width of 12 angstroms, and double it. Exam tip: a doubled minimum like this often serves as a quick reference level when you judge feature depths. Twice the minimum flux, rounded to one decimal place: 21.0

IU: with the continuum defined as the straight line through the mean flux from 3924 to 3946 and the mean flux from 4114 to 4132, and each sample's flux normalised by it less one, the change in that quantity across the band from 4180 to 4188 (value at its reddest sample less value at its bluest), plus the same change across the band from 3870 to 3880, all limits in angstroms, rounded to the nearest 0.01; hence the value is 0.04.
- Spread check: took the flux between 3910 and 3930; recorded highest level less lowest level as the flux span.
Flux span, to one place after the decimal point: 1.6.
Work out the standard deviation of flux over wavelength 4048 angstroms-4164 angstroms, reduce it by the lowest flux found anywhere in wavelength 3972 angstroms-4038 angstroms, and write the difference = -6.9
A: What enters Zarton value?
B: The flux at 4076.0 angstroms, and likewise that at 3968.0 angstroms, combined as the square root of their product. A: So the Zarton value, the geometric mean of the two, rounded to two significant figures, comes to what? 7.2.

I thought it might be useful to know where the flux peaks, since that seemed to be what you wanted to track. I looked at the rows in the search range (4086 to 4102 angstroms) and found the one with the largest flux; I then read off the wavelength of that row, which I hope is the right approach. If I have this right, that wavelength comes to 4088.0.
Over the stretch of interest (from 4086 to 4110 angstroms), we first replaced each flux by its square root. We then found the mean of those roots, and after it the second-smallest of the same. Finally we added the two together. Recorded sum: 5.62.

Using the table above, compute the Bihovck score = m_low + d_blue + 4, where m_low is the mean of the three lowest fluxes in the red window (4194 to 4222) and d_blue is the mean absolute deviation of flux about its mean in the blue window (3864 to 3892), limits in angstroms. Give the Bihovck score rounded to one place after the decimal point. 15.8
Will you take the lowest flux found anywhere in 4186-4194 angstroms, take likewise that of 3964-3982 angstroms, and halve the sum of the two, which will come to 7.7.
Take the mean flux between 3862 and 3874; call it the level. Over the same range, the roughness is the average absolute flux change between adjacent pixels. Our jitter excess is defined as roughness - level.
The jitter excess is -10.0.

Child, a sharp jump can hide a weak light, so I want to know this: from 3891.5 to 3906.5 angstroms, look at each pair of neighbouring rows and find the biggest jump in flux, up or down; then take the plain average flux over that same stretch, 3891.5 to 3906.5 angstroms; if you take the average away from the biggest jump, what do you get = -8.4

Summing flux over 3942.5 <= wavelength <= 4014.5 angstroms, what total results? 230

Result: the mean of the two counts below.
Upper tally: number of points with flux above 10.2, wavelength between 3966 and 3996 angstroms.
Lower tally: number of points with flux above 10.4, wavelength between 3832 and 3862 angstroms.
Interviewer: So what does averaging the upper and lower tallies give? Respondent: 2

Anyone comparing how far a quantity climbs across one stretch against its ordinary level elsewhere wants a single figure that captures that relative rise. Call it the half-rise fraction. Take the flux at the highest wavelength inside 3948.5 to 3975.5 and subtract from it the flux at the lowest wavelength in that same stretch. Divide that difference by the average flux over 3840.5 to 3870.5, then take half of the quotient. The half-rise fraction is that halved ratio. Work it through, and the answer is -0.13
